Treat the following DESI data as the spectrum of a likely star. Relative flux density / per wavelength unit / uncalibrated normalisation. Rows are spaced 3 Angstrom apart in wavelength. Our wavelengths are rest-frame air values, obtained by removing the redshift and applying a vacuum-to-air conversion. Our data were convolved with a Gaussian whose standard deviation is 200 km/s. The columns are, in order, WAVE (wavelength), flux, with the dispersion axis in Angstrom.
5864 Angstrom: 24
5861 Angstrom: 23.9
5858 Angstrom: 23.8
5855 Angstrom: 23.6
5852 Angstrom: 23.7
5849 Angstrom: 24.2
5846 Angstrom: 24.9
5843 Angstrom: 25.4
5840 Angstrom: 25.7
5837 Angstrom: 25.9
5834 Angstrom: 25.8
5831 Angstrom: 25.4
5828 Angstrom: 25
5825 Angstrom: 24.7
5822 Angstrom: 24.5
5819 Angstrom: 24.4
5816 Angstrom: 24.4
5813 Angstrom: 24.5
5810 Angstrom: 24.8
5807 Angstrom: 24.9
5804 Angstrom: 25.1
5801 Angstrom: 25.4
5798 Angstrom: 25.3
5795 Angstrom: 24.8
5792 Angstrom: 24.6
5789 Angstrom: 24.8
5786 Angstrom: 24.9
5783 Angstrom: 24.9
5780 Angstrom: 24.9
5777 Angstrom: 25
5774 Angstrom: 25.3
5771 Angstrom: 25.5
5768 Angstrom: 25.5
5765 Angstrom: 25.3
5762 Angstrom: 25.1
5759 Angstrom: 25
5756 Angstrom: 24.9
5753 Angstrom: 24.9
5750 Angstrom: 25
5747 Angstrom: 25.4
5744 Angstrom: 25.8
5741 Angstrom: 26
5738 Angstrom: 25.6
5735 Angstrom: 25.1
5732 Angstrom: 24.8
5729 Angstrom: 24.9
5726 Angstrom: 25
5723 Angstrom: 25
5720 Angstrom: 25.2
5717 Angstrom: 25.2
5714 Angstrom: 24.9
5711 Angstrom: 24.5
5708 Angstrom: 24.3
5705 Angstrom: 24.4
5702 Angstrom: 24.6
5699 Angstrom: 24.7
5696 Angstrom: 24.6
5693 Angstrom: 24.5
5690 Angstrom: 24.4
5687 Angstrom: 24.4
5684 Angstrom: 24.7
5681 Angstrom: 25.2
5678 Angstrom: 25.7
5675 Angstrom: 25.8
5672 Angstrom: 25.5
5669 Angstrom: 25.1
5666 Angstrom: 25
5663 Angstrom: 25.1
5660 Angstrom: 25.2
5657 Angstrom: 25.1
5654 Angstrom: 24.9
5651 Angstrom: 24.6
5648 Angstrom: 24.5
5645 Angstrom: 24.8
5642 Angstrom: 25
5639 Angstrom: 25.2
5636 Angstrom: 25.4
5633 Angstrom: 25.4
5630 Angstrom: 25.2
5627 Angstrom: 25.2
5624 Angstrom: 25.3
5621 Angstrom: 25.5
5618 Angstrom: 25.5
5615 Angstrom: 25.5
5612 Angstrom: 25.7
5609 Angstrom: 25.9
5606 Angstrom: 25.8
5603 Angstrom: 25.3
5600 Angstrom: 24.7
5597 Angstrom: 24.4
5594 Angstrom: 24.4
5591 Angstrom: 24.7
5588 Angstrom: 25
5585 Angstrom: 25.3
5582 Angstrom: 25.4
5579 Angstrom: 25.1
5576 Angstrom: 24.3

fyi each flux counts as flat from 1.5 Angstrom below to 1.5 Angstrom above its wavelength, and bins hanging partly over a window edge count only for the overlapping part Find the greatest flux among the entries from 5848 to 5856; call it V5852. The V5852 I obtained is 24.2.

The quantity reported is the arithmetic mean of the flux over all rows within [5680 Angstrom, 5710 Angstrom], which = 24.6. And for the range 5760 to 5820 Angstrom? 25.0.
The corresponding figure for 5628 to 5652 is 25.0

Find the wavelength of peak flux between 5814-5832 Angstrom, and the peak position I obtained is 5831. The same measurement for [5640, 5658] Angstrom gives 5657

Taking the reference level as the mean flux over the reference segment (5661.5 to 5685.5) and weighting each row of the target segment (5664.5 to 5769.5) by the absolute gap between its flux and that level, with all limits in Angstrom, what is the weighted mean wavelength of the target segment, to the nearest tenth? 5711.0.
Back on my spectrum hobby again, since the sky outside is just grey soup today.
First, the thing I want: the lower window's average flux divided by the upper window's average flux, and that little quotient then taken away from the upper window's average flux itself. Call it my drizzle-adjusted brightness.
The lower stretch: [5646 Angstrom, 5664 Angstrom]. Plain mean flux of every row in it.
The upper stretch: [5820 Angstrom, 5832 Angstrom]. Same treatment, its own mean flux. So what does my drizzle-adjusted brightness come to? 23.9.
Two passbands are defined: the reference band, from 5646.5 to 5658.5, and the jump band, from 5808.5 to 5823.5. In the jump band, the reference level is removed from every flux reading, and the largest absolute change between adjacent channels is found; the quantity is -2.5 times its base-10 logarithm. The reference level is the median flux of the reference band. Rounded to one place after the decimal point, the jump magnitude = 1.3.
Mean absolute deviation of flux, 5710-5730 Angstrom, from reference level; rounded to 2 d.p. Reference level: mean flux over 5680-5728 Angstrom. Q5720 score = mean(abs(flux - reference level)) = 0.30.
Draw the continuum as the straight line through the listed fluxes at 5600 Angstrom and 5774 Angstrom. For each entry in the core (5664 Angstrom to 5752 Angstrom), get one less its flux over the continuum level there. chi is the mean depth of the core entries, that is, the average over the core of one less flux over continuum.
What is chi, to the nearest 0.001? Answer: 0.002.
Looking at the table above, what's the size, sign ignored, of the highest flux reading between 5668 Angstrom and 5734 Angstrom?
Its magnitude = 25.8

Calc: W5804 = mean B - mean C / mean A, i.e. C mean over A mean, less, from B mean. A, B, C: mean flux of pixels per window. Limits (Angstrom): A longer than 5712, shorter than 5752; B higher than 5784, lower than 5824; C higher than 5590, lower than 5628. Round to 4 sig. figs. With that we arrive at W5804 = 23.80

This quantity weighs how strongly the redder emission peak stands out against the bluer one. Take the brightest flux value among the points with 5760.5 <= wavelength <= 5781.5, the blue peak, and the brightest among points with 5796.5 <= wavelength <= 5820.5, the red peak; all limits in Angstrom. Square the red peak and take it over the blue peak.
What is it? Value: 25.3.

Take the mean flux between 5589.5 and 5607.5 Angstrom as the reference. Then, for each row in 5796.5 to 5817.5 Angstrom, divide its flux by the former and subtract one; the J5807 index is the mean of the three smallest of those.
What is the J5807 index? -0.013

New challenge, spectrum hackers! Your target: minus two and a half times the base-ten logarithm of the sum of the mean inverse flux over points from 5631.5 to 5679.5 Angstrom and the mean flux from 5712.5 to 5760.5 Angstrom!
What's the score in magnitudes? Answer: -3.50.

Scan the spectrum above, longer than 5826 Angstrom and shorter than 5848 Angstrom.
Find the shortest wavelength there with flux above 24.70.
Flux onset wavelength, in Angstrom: 5828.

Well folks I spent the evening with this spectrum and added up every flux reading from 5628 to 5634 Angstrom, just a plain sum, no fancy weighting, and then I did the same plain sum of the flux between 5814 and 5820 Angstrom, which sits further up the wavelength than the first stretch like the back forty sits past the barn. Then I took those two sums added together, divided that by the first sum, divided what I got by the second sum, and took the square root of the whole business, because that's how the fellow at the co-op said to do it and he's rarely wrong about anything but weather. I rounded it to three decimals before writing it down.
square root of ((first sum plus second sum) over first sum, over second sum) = 0.201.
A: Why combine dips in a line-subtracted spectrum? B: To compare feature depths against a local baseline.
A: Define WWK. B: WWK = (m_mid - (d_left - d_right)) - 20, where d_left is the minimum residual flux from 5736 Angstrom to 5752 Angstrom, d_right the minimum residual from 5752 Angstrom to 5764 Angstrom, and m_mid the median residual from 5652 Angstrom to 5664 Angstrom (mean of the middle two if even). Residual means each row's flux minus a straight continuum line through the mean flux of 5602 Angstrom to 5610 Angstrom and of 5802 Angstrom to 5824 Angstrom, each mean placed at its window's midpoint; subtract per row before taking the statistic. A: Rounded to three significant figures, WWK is -20.4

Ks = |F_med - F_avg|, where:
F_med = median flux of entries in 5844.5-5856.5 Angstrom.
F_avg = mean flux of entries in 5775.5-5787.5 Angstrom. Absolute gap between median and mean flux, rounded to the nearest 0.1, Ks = 1.0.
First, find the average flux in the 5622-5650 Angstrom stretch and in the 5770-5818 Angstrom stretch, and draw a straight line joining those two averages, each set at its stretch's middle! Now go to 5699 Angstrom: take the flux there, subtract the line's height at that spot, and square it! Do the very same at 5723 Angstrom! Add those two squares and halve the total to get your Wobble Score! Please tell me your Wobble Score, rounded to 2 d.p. 0.06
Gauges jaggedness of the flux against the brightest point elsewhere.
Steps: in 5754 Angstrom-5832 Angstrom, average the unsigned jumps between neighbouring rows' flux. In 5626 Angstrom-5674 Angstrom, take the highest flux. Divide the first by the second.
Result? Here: 0.0067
